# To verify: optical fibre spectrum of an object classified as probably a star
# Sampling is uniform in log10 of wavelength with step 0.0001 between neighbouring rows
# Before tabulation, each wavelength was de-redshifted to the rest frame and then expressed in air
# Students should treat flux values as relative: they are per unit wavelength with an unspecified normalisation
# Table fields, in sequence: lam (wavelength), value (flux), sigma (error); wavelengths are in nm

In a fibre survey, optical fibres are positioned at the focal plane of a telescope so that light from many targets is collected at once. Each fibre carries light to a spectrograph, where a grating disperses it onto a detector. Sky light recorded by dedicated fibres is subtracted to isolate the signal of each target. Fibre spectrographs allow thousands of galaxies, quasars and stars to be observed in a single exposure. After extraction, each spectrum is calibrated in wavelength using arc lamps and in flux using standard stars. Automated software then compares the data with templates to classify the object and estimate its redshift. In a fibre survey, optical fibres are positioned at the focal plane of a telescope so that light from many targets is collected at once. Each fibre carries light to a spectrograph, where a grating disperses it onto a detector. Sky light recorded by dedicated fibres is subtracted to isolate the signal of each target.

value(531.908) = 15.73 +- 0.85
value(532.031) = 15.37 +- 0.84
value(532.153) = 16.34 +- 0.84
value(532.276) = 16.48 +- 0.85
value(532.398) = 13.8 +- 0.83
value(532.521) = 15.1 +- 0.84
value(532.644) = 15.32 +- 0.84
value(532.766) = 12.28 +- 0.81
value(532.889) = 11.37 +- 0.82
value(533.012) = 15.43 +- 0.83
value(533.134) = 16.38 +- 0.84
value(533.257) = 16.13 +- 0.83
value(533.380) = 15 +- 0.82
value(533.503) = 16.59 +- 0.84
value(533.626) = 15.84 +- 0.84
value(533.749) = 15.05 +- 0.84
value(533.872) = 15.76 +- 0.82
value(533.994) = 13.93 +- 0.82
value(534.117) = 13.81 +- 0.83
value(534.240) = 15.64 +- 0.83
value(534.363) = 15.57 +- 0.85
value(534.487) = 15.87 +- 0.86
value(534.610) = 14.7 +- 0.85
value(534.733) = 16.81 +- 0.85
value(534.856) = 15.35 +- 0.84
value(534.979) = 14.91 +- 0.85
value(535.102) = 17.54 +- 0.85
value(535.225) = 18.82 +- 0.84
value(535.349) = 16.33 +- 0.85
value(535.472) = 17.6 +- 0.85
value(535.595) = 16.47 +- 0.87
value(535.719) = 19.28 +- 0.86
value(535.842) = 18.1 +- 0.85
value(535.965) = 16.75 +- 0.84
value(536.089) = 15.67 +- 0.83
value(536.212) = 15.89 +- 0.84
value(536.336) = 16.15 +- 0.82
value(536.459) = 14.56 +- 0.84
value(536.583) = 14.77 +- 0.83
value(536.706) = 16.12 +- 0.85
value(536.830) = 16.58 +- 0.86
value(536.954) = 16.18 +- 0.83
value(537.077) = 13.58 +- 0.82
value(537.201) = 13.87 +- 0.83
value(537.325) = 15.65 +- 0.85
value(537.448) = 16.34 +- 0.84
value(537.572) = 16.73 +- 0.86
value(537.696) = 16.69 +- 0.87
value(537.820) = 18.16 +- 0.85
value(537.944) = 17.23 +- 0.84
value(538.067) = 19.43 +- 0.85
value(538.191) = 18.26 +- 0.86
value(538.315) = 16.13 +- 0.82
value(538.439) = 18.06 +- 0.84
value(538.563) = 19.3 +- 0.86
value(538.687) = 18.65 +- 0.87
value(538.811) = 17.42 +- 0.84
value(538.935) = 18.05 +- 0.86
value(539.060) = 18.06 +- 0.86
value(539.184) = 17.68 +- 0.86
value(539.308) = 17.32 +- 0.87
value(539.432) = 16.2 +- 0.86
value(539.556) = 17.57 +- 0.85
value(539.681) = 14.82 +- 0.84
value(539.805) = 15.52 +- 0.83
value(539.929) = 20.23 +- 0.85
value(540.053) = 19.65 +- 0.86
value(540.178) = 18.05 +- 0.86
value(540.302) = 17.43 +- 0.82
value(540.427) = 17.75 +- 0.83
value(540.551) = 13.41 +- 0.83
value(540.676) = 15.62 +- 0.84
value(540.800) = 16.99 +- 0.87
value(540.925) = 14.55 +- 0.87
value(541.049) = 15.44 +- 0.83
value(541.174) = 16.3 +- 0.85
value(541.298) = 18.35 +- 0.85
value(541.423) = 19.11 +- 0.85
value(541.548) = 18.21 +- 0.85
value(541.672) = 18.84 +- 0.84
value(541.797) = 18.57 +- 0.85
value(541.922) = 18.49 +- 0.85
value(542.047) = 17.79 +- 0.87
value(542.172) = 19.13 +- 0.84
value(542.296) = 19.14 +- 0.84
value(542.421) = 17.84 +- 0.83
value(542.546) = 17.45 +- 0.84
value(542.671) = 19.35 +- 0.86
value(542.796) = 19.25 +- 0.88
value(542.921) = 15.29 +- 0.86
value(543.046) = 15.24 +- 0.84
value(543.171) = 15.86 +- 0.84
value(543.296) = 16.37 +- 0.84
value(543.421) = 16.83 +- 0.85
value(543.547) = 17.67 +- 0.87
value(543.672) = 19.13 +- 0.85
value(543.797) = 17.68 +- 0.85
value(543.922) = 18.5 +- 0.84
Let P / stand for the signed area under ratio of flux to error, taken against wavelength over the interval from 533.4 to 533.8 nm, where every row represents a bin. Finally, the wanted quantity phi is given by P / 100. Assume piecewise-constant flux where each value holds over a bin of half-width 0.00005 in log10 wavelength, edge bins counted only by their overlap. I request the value 0.08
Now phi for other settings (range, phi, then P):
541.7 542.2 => 0.11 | 11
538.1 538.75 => 0.14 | 14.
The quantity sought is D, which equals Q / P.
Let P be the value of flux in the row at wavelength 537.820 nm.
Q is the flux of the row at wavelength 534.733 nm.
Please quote 0.93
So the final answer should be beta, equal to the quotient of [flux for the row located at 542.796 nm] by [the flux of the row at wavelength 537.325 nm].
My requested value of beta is 1.23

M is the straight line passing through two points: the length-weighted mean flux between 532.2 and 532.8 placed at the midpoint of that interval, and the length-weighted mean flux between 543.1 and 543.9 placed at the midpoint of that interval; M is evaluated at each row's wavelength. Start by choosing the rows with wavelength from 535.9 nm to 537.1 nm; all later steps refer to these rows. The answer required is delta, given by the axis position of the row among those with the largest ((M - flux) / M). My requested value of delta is 537.077 nm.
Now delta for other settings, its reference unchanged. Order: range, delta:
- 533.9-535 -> 534.117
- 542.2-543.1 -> 543.046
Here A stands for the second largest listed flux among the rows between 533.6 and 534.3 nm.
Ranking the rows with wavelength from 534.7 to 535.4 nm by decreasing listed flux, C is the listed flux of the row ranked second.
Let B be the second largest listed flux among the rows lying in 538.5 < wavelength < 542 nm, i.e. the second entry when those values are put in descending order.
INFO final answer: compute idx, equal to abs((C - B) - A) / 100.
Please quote 0.179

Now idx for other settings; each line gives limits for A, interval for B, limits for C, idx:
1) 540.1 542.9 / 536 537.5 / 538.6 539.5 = 0.175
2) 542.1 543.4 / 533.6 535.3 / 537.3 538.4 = 0.185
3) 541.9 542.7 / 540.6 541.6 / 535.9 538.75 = 0.182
